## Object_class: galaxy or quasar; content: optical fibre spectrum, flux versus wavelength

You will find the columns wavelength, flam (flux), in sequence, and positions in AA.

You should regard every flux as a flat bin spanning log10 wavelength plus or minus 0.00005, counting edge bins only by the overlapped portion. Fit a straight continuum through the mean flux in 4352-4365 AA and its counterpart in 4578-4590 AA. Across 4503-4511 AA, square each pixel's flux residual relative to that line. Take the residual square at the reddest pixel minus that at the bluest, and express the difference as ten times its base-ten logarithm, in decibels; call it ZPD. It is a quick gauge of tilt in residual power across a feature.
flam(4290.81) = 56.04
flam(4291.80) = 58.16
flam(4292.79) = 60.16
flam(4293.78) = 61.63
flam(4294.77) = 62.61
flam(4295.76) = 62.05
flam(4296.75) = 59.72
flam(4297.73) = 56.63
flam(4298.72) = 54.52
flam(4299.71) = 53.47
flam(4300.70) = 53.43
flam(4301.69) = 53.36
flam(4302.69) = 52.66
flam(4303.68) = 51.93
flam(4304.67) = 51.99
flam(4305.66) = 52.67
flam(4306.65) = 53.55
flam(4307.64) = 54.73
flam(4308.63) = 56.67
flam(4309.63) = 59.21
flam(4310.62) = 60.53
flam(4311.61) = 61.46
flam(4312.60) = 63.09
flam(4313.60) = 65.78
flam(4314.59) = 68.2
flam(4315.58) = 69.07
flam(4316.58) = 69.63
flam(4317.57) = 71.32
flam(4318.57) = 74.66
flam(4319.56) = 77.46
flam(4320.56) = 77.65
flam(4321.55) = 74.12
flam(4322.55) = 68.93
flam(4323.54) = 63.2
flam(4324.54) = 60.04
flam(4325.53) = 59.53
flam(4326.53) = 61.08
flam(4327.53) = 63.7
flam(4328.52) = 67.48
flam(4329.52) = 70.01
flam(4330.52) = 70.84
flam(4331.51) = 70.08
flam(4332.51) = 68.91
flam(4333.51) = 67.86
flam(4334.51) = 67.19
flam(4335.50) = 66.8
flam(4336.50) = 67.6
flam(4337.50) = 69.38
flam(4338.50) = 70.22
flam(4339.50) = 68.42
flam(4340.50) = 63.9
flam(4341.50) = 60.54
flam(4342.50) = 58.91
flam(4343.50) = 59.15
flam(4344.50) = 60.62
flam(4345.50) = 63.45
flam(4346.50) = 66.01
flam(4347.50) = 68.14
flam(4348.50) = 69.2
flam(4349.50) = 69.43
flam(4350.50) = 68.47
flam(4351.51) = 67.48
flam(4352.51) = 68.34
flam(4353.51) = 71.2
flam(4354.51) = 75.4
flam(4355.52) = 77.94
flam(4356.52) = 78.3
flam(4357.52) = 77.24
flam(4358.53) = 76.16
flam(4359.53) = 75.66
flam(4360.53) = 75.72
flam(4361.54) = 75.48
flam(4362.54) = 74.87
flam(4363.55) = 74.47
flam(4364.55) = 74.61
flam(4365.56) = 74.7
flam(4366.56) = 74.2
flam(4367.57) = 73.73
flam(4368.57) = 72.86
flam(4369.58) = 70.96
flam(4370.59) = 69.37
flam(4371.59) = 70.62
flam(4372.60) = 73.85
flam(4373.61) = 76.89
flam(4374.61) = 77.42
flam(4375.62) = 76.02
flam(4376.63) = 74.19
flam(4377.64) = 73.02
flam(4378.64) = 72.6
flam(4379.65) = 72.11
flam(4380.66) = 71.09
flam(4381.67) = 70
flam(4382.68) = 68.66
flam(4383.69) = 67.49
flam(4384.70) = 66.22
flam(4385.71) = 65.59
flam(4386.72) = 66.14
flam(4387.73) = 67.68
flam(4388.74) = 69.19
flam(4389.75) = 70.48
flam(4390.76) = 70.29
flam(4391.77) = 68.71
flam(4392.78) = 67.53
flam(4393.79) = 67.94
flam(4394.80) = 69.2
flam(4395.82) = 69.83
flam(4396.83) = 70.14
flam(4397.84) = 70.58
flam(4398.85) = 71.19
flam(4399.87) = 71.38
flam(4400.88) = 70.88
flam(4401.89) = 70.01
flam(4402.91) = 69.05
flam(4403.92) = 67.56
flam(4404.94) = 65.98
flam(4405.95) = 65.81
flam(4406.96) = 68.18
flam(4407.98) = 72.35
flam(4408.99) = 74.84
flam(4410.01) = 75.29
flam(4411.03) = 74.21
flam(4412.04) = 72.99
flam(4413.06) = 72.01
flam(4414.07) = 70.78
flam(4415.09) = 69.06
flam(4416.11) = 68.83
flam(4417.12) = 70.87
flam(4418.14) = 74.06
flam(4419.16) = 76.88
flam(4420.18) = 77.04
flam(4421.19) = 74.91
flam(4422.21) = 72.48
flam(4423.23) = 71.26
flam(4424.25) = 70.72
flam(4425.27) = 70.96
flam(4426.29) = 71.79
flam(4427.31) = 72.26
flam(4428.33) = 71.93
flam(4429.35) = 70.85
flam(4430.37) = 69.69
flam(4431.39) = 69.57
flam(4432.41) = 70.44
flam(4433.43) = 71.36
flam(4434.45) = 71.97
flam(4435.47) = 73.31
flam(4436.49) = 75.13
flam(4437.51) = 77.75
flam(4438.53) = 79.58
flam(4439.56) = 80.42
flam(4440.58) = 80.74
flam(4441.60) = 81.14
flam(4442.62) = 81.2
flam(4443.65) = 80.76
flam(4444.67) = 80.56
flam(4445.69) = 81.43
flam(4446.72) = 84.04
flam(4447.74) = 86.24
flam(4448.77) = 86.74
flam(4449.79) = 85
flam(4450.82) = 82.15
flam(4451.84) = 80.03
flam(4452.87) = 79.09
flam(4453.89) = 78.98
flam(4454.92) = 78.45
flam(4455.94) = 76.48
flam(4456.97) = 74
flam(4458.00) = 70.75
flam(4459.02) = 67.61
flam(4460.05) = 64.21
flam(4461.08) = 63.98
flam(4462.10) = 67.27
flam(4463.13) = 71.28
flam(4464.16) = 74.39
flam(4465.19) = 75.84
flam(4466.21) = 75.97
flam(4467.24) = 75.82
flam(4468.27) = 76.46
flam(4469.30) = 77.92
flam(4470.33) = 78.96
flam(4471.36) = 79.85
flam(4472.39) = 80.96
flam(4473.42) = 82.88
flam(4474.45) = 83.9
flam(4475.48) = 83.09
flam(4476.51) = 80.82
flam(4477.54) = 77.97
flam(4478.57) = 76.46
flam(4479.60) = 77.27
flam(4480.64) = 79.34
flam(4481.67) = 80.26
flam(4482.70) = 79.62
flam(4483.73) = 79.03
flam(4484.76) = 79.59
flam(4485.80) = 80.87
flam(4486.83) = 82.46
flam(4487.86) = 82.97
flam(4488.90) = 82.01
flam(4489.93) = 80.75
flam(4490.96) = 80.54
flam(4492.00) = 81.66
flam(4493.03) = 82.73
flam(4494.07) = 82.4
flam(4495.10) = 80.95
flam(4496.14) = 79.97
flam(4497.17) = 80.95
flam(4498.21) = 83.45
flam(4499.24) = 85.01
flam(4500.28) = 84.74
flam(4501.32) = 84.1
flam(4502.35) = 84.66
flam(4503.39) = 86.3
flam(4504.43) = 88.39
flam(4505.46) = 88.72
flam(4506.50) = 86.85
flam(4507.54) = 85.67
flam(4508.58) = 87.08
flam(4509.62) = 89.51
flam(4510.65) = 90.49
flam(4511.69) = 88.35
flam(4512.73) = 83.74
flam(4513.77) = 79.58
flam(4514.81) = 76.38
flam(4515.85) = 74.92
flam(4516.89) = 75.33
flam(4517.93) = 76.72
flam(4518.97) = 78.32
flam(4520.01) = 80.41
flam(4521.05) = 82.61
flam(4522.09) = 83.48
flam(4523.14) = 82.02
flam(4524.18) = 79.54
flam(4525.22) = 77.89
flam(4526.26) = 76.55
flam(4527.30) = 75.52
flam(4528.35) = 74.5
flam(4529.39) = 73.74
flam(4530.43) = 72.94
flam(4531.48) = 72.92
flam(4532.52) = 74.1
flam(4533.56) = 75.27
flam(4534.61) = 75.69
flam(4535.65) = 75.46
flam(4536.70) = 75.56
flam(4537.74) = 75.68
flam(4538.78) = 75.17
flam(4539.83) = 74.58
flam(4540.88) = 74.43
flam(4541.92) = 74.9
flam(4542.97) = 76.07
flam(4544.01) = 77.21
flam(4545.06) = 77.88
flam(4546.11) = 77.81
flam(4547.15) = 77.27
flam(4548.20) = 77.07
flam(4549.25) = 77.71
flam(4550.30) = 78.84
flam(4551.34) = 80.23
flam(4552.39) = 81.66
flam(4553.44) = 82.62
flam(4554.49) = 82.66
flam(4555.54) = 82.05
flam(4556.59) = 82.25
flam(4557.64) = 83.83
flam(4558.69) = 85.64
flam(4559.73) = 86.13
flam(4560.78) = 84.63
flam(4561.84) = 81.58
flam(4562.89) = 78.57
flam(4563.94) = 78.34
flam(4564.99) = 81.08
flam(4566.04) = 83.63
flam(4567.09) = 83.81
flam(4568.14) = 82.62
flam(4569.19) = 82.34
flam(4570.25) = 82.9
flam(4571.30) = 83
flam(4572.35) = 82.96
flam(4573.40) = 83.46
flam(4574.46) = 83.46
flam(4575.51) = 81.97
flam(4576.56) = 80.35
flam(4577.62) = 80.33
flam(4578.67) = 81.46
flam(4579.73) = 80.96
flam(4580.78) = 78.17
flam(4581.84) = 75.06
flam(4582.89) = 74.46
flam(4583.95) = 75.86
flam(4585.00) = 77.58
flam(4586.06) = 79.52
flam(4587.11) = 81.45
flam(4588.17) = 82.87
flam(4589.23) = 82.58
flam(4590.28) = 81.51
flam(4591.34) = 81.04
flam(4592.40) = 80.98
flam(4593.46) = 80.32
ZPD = 19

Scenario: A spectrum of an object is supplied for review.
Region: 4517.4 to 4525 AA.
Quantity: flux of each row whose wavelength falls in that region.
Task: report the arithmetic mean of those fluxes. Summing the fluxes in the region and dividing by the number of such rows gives 80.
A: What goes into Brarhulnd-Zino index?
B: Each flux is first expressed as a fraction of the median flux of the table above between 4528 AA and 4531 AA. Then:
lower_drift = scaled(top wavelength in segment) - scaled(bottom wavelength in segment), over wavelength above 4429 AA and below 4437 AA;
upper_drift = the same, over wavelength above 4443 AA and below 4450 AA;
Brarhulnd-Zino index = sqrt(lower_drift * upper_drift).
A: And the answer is 0.058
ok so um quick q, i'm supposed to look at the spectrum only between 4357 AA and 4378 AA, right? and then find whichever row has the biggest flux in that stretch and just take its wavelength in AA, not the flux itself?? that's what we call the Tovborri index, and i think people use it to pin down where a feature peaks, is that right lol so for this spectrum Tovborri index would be 4374.61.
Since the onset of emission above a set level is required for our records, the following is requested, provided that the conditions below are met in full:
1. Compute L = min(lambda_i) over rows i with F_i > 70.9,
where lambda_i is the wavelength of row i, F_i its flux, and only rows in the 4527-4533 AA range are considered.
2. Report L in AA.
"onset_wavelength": 4527.30 AA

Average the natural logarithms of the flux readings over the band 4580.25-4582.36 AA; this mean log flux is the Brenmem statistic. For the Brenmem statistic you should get 4.34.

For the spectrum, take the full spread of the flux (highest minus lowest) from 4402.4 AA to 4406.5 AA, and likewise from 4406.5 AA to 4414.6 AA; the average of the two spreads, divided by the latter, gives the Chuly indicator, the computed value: 0.73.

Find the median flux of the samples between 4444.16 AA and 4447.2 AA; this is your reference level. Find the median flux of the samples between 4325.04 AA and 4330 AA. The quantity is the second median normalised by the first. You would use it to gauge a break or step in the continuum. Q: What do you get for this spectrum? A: 0.78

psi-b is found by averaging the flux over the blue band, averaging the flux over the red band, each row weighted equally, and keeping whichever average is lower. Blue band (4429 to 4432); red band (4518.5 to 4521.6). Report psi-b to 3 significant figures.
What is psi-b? 70.0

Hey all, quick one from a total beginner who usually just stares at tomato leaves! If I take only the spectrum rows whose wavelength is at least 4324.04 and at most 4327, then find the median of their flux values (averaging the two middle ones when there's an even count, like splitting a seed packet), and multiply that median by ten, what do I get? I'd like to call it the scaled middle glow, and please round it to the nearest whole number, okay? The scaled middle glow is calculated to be 600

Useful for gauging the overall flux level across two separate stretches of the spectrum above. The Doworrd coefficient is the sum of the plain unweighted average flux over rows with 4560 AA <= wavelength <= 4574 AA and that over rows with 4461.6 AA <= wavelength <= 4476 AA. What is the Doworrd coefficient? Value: 160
